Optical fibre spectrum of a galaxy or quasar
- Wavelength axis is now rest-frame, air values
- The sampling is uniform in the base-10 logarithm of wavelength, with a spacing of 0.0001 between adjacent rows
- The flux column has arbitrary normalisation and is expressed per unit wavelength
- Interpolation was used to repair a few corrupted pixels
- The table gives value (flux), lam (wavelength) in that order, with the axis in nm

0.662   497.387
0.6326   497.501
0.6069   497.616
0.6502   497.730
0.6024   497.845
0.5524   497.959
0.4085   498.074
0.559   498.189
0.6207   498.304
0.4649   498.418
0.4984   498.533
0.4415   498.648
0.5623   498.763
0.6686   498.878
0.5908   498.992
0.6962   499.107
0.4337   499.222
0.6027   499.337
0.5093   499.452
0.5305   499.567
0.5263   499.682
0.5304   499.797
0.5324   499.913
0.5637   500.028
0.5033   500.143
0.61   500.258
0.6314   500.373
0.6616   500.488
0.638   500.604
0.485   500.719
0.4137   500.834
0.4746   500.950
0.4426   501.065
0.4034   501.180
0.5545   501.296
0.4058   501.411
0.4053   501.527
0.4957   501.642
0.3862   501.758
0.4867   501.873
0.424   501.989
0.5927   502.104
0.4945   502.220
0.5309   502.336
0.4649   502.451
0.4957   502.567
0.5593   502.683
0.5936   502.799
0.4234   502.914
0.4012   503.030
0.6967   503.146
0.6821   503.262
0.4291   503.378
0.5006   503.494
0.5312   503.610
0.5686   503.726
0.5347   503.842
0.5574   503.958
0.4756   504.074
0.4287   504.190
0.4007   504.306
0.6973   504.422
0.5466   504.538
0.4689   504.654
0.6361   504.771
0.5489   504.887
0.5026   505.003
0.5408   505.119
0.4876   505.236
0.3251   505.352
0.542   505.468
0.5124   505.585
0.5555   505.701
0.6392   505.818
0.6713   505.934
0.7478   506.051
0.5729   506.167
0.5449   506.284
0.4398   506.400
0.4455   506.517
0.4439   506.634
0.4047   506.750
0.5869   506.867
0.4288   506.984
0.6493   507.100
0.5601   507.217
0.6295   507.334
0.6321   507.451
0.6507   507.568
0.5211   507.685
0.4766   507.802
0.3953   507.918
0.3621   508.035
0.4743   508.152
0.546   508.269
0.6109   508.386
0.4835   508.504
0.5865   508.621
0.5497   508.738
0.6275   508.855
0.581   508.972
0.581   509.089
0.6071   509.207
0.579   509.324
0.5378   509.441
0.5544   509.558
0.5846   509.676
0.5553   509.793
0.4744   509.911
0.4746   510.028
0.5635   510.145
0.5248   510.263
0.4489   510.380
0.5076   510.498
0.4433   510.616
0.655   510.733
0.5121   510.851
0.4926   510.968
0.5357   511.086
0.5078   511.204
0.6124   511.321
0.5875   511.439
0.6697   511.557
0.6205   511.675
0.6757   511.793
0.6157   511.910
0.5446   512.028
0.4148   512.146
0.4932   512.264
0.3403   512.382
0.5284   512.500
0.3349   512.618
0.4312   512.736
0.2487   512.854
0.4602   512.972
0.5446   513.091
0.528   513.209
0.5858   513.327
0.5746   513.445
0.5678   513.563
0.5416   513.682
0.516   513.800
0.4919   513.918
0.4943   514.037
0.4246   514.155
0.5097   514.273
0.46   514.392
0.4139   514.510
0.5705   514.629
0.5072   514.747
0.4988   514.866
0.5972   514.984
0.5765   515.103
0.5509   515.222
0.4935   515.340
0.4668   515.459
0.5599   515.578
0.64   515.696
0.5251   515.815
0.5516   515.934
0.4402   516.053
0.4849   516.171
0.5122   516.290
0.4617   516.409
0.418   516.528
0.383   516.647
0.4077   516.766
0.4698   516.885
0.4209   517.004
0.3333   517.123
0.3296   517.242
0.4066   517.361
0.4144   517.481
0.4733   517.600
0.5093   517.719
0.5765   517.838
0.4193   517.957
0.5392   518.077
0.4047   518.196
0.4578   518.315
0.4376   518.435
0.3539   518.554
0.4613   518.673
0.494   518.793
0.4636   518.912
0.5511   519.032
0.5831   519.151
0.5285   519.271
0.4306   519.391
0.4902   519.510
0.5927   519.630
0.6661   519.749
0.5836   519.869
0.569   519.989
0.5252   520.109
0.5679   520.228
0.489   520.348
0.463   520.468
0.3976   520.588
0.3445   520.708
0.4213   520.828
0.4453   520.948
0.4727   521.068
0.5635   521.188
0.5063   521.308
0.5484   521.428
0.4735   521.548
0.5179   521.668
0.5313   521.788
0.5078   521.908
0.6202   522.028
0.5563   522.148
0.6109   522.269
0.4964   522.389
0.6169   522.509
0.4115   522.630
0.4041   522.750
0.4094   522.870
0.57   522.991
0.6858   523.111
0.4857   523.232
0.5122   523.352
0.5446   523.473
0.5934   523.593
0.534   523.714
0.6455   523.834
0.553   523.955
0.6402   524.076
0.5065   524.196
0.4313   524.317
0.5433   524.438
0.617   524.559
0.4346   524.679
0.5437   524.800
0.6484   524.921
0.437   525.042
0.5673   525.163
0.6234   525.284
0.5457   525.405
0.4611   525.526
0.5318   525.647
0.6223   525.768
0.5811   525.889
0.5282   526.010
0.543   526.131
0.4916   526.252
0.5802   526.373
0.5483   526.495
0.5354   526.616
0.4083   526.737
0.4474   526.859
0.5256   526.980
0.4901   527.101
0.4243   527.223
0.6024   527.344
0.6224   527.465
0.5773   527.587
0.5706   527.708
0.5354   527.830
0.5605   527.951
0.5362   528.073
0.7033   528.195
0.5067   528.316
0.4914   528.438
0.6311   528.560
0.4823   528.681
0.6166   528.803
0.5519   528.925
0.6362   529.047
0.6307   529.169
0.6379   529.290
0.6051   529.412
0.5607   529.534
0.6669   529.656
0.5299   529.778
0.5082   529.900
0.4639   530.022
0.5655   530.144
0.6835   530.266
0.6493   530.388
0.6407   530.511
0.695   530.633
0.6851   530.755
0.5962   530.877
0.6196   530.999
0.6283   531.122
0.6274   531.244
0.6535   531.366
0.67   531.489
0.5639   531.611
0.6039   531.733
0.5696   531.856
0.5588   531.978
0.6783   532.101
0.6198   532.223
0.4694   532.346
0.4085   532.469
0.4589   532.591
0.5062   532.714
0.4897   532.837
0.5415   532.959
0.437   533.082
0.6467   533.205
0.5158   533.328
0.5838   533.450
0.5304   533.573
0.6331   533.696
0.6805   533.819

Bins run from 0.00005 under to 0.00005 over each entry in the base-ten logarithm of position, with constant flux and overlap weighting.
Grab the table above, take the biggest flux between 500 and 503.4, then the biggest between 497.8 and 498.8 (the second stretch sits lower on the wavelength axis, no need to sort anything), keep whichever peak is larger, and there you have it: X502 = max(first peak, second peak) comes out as 0.697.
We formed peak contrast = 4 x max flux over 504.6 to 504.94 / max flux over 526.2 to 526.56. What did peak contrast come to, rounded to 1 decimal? 4.4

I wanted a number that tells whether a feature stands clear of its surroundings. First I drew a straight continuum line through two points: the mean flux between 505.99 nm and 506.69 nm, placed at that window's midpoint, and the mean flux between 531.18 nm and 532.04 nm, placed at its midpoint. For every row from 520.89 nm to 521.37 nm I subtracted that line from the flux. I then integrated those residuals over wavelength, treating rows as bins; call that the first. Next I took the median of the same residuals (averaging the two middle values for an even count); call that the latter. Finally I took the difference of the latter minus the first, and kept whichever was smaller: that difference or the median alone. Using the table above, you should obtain -0.087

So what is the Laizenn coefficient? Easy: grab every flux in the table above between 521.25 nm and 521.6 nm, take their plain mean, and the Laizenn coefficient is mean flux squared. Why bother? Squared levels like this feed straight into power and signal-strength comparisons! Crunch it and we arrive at 0.26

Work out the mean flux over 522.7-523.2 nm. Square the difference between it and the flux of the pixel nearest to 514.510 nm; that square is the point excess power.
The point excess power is 0.011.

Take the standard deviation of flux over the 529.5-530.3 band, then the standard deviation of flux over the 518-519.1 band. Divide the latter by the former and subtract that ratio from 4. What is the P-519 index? 3.2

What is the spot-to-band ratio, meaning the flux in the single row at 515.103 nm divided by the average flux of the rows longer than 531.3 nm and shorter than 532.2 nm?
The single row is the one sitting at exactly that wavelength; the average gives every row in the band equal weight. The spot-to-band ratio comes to 0.94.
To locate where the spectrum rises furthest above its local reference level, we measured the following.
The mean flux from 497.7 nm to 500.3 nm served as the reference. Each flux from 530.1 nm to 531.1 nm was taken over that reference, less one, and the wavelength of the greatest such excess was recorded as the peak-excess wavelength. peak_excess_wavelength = 530.633 nm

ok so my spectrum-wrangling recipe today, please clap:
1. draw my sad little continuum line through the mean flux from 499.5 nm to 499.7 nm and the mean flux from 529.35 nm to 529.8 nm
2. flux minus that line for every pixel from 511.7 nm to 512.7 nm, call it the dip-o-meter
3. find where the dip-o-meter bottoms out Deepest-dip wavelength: 512.618 nm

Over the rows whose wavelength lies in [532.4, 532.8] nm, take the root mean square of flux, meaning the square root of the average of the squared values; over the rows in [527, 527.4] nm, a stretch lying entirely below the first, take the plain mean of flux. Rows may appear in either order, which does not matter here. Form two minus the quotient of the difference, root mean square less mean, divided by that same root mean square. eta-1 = 2.10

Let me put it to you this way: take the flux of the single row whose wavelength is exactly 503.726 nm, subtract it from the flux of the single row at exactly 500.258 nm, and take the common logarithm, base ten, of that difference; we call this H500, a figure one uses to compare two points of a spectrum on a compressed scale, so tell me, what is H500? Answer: -1.38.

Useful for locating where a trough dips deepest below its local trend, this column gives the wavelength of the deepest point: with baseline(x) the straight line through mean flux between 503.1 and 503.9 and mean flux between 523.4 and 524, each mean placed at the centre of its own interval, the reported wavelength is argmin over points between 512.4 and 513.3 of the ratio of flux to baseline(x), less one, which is 512.854 nm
